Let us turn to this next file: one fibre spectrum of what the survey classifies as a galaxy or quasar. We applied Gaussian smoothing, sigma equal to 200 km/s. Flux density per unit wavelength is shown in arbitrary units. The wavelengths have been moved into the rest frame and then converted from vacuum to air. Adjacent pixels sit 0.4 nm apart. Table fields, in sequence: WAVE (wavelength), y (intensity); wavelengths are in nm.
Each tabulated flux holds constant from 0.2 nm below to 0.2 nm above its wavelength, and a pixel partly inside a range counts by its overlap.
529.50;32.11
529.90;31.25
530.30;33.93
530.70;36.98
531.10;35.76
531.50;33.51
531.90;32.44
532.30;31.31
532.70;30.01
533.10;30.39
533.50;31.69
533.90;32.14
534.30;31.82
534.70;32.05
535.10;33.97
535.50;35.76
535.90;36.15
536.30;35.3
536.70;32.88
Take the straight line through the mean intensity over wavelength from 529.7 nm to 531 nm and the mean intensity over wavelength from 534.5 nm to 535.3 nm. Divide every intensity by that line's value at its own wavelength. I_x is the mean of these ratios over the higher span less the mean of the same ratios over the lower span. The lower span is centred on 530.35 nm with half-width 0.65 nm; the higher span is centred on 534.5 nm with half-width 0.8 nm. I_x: -0.02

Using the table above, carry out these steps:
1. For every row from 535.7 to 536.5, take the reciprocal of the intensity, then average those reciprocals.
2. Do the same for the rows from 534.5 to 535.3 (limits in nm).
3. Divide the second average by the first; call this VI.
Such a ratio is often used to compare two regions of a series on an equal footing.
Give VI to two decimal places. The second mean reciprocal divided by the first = 1.08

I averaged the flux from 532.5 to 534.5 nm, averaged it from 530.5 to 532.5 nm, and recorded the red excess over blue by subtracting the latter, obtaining -3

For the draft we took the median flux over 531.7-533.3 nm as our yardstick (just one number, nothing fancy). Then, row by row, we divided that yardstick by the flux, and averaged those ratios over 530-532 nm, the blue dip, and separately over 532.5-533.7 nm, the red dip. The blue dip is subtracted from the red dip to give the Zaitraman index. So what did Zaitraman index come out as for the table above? 0.11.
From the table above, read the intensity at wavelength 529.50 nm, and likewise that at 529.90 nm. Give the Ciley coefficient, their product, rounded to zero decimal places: 1003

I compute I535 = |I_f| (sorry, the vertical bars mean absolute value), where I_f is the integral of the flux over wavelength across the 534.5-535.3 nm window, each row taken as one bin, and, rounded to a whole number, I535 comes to 26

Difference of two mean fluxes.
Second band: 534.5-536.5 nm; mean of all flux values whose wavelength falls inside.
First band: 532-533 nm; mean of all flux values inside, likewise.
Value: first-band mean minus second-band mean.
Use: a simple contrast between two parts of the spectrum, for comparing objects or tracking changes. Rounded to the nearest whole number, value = -4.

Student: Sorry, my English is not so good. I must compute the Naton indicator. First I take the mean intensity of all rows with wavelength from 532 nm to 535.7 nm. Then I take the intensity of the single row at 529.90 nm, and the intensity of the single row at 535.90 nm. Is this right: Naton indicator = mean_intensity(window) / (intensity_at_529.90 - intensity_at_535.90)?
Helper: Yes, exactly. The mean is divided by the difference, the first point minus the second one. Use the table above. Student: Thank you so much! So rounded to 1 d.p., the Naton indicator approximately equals -6.6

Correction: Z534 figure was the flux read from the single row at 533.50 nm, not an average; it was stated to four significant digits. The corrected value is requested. 31.69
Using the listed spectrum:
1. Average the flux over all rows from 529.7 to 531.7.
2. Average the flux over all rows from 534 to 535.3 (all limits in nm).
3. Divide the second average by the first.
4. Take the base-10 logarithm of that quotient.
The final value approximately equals -0.022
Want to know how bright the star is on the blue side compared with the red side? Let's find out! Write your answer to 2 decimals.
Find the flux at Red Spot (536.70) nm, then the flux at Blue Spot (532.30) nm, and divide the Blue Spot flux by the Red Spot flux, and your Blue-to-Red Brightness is 0.95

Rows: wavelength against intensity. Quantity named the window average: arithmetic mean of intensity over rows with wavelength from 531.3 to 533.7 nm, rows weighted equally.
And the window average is 31.6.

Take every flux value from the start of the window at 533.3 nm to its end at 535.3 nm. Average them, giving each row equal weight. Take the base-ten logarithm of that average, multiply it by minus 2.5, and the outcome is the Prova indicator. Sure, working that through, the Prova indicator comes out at -3.77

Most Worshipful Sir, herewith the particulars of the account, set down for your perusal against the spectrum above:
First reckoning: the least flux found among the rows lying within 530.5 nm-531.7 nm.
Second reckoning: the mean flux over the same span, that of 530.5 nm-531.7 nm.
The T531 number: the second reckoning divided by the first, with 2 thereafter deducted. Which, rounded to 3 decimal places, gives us -0.943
